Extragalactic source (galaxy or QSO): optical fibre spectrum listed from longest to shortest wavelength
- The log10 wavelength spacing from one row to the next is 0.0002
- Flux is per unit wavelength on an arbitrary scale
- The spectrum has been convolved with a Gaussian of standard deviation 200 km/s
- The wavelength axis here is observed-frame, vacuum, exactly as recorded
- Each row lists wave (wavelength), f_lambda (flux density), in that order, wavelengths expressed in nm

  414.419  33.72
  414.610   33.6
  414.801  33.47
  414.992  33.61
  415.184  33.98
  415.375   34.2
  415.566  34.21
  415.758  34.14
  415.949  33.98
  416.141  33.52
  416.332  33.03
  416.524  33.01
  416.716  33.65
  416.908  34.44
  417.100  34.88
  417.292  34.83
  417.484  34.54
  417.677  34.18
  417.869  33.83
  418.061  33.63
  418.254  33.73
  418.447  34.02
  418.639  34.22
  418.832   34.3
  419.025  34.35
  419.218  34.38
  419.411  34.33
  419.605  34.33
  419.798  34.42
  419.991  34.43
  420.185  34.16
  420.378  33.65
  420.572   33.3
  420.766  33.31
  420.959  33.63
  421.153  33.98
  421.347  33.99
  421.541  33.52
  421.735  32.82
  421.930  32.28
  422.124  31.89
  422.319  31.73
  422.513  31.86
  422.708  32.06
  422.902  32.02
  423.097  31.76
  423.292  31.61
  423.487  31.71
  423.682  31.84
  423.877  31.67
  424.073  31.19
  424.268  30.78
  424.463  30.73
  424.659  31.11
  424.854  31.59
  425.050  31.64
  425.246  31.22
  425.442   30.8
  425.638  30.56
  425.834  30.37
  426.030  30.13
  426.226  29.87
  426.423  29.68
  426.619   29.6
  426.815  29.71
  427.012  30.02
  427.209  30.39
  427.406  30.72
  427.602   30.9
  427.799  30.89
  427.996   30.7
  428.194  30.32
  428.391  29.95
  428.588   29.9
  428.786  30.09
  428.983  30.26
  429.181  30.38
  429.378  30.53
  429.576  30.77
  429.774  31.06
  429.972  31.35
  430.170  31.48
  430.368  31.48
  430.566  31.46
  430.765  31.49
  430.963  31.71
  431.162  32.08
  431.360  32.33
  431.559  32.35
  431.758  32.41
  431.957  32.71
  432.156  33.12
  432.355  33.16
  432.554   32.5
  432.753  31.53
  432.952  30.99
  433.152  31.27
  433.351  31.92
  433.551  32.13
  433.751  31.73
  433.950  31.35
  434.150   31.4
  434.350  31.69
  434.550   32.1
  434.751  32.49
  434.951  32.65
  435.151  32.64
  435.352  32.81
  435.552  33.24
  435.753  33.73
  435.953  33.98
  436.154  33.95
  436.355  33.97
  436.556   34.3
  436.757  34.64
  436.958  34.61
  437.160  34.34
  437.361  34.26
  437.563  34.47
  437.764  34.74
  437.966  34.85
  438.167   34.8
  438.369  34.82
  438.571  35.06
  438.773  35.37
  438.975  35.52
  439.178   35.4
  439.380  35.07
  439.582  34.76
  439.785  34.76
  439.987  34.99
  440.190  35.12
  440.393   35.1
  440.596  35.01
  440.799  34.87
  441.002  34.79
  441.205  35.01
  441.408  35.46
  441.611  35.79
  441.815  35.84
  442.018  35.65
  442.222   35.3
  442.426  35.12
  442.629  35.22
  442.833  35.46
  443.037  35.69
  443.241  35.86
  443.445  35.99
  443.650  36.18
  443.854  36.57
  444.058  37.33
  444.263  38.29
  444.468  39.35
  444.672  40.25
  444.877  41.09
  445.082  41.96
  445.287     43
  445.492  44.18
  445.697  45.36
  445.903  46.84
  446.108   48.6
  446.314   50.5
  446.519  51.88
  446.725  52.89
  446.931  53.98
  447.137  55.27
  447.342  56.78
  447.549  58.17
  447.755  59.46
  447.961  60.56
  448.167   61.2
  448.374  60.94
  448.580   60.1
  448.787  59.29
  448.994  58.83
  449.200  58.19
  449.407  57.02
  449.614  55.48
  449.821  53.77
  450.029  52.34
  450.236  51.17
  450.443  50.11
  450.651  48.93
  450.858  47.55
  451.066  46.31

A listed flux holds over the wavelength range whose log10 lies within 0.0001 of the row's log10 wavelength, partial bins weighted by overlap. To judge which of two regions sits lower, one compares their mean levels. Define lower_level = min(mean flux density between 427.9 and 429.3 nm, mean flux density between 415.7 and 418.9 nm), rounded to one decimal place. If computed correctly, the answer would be 30.2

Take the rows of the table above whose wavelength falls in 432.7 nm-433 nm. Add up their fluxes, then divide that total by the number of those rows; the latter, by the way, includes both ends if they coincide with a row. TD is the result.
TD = 31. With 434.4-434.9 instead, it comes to 32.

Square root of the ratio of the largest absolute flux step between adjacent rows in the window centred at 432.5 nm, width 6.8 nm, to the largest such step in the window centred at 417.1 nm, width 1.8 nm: 1.1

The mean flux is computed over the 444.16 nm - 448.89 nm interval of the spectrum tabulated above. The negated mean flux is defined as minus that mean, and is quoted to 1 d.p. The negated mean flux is -50.9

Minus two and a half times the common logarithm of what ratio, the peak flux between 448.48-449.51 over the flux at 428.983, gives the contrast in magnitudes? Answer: -0.75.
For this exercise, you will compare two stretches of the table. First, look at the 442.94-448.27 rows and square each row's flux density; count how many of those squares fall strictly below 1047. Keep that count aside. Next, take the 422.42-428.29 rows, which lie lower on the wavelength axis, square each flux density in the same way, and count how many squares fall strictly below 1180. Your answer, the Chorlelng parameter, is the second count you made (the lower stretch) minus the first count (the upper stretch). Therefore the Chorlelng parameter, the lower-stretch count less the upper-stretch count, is 30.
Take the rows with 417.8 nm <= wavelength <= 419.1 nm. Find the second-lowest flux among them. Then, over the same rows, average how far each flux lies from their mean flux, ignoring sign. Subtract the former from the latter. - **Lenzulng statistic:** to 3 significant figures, -33.5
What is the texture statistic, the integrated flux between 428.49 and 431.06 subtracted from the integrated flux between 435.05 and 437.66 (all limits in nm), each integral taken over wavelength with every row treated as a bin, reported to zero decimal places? 9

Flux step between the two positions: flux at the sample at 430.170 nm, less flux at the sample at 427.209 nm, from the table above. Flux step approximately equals 1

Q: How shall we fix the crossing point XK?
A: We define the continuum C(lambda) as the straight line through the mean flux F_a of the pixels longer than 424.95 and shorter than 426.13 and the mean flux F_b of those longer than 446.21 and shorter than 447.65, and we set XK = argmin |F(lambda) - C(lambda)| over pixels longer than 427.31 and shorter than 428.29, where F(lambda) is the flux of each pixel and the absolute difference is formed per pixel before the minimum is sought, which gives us 427.406 nm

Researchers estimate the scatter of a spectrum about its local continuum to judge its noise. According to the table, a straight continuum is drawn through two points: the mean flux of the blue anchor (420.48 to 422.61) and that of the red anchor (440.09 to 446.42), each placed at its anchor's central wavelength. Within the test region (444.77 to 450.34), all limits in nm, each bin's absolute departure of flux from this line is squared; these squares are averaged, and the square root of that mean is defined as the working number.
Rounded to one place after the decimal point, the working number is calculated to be 15.0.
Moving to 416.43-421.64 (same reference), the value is 1.9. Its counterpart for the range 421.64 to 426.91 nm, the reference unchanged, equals 2.7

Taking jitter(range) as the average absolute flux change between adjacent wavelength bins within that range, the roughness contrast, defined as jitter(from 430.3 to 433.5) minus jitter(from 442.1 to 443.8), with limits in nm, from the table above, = 0.14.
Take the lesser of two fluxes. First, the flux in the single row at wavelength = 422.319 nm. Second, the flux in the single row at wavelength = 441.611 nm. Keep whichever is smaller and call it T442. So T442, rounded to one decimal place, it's 31.7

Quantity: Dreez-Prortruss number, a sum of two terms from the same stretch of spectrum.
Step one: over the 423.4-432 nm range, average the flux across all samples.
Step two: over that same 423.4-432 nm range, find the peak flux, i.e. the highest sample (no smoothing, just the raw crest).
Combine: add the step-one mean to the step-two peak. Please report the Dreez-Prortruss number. 64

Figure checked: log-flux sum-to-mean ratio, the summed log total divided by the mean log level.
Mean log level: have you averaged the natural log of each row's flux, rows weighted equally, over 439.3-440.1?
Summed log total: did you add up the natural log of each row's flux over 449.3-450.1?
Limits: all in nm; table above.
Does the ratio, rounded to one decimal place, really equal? 4.5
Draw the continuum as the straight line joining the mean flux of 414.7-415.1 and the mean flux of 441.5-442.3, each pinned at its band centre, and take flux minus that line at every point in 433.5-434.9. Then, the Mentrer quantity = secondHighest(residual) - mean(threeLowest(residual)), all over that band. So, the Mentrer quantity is 0.70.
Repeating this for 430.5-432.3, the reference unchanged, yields 1.06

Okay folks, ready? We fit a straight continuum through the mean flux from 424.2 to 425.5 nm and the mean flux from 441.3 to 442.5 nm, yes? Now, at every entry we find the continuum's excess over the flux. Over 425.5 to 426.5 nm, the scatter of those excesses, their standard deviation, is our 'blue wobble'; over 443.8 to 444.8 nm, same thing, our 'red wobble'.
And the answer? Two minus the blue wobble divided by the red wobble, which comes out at 1.69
